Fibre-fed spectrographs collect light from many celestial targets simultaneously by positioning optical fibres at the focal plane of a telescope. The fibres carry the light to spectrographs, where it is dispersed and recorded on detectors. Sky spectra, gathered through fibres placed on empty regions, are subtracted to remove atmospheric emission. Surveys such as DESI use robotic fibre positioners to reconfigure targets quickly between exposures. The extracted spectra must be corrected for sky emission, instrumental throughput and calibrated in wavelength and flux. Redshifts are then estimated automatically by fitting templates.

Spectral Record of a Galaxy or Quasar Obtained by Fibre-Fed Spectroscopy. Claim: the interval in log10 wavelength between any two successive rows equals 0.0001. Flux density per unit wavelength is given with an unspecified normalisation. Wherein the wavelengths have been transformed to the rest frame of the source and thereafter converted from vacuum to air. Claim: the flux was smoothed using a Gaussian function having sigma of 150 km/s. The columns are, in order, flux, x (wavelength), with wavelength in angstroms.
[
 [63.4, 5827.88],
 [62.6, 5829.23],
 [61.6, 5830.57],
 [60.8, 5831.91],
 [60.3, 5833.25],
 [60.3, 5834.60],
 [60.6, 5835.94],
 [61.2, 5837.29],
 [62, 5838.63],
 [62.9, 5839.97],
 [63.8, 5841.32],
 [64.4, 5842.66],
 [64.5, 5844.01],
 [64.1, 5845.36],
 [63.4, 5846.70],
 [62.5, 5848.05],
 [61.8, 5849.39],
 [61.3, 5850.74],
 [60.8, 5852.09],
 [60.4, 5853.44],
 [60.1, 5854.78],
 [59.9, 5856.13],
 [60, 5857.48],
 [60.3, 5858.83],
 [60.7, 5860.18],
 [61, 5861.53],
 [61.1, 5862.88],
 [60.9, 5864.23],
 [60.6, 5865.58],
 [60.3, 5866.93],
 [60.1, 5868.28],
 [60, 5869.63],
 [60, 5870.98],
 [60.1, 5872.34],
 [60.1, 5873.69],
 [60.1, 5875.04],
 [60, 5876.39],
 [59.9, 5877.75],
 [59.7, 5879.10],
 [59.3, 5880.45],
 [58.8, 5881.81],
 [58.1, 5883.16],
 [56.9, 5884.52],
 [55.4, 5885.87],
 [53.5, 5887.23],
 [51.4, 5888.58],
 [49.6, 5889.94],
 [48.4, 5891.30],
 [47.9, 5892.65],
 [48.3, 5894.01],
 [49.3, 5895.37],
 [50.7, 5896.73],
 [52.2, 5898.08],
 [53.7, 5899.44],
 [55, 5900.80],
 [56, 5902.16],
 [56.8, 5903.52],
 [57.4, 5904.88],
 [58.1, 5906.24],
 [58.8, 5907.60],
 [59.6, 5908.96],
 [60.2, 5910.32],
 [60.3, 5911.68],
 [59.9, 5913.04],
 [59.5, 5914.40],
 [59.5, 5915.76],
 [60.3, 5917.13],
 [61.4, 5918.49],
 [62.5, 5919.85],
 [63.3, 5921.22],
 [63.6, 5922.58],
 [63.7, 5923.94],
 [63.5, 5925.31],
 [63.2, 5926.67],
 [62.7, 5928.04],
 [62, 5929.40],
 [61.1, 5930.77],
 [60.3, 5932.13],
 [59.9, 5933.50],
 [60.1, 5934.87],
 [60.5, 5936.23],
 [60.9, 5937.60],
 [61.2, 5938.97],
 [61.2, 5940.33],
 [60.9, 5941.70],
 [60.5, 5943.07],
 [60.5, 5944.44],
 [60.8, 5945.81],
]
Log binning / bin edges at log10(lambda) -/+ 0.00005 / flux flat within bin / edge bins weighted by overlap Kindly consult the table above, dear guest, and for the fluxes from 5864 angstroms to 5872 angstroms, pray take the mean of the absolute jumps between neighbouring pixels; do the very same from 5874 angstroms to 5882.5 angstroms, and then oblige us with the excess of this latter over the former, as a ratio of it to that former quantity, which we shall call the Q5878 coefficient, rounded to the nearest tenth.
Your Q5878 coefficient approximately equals 0.4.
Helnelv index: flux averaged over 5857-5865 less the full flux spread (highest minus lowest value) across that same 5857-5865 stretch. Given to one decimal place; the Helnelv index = 59.6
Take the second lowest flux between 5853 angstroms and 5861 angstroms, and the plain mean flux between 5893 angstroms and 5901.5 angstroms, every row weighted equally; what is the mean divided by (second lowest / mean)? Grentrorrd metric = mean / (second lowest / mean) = 44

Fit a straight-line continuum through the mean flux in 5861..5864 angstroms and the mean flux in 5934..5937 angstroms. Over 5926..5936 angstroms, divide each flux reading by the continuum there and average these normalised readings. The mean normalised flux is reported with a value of 1.016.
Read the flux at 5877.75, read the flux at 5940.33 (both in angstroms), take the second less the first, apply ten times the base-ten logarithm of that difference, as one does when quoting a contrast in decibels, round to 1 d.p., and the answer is 1.1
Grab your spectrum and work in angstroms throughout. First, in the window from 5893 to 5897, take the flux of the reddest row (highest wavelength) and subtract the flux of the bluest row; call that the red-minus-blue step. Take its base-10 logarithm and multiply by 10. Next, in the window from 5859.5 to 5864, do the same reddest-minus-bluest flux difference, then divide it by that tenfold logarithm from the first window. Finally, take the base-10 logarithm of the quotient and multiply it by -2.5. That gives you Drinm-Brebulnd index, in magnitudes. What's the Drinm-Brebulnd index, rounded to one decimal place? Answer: 2.4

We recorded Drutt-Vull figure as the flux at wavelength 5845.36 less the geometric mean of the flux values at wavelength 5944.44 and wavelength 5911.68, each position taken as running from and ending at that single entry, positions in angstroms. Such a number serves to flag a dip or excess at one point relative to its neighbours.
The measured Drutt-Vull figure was 4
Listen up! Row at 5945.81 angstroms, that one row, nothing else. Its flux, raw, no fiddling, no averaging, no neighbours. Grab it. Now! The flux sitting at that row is 60.8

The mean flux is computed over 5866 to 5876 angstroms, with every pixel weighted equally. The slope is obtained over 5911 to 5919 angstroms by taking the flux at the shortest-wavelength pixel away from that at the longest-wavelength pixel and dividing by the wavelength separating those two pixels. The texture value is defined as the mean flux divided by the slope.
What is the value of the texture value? 372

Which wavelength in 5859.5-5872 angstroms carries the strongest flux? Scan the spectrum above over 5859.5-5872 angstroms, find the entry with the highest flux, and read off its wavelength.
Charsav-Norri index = 5862.88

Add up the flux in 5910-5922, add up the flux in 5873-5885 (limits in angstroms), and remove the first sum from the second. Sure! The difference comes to -14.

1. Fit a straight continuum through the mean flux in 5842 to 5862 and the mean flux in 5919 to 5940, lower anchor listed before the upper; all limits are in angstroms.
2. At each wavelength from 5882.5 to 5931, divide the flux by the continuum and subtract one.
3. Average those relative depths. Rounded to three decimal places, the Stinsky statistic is -0.073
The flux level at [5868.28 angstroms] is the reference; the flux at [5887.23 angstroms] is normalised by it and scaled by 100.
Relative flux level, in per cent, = 89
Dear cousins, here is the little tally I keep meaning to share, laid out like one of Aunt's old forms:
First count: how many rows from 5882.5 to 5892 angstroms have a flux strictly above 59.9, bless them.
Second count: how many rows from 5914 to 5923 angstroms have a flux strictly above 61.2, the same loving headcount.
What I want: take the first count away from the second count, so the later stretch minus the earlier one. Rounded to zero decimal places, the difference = 4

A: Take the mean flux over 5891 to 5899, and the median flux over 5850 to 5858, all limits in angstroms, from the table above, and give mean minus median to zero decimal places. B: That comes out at -11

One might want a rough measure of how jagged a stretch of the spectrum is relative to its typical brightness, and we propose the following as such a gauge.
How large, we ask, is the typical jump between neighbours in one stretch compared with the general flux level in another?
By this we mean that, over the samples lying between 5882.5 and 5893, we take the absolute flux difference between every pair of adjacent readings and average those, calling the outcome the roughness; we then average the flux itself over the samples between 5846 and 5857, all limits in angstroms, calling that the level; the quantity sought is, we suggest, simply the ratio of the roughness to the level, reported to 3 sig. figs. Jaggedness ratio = 0.0238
